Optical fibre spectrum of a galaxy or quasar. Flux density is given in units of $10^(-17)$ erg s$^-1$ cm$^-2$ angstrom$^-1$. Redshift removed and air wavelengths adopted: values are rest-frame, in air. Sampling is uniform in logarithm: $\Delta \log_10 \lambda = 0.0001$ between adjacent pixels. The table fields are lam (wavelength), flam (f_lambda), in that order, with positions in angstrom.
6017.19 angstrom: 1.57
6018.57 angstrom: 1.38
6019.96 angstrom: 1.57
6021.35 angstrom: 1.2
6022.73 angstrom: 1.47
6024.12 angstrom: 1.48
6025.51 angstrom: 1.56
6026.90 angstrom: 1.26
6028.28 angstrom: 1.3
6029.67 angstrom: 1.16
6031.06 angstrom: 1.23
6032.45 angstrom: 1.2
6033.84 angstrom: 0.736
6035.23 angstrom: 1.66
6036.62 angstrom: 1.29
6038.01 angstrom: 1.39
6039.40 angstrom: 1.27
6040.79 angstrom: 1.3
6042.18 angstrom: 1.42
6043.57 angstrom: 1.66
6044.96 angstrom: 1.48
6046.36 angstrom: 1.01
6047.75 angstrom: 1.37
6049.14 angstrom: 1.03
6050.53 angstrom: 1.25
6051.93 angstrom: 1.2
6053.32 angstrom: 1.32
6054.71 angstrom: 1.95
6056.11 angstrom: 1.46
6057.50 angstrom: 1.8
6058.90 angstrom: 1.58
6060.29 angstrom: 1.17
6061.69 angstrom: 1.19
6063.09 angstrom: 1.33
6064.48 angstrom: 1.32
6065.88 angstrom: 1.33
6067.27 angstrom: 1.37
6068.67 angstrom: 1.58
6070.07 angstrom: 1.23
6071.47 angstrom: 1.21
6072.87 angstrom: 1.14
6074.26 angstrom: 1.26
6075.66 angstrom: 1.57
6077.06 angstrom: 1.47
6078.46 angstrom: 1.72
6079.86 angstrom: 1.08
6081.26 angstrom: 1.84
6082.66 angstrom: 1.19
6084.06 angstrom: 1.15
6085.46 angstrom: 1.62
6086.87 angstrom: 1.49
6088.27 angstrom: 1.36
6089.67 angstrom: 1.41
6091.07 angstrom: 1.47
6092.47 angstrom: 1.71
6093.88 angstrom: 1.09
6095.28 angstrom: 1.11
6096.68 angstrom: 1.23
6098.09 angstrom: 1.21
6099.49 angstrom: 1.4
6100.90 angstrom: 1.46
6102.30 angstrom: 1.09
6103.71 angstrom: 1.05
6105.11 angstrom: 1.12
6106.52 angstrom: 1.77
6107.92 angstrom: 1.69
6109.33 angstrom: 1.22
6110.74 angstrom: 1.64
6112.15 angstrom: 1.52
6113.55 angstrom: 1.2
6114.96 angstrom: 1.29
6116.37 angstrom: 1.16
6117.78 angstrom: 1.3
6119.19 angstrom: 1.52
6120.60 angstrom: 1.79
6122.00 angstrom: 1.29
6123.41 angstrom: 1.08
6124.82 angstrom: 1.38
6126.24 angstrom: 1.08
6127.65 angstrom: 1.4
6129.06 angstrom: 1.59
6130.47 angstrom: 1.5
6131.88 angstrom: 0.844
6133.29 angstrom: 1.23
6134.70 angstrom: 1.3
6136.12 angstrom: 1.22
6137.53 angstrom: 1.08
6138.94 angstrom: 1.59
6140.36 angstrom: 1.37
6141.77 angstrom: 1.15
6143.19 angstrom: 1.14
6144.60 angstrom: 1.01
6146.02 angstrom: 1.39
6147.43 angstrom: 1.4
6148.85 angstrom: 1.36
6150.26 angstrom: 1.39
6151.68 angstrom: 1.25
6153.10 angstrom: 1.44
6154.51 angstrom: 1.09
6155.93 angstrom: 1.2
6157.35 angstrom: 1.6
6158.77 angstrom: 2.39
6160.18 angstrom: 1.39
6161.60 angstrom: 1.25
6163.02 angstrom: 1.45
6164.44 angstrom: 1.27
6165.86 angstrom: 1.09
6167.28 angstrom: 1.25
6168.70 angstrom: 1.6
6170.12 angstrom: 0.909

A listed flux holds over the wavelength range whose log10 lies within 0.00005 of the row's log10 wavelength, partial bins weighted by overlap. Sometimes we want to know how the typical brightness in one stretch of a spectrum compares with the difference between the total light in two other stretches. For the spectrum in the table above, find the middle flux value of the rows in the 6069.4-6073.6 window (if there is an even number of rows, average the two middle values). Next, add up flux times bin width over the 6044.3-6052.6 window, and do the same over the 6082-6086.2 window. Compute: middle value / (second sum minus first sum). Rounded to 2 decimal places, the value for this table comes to -0.26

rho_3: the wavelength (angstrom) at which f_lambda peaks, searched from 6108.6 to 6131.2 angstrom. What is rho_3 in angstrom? 6120.60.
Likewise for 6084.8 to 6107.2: 6106.52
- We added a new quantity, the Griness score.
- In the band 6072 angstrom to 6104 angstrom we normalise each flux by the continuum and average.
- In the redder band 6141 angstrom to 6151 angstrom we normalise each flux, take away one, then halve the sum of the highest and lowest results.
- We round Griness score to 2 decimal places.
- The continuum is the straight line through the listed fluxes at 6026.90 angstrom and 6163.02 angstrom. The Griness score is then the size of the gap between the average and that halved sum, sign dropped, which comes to 1.16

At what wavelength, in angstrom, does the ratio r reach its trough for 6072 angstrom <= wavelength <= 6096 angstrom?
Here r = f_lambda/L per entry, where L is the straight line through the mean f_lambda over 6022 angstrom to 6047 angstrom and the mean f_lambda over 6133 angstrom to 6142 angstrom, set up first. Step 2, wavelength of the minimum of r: 6079.86 angstrom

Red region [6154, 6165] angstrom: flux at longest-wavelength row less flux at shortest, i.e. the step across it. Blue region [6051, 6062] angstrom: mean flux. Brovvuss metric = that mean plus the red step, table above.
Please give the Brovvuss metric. 1.6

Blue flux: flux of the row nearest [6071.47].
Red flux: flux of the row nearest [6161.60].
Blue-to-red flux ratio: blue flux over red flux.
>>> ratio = 1.0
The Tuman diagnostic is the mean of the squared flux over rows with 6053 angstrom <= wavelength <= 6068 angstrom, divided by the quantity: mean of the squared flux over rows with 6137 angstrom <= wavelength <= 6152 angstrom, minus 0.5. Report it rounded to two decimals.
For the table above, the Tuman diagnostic 1.80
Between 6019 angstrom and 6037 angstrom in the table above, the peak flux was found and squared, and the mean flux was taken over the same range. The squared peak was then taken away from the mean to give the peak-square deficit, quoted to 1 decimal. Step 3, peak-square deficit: -1.4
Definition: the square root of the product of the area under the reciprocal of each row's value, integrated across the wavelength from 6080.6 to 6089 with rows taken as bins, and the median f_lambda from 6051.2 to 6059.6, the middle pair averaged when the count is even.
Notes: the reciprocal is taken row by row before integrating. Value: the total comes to 3.02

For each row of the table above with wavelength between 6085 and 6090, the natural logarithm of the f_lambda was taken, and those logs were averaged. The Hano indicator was 0.38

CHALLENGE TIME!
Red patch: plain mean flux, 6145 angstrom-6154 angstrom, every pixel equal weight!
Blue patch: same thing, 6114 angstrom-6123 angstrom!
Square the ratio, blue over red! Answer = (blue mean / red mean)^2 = 1.03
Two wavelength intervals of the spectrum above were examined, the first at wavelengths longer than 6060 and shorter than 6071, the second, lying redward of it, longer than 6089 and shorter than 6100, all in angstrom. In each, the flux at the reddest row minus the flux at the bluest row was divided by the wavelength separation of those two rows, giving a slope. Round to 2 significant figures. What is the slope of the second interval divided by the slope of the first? -0.17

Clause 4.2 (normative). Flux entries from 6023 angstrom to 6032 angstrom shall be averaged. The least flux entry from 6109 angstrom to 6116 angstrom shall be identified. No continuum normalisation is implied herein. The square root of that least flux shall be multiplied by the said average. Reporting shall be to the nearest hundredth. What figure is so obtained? 1.46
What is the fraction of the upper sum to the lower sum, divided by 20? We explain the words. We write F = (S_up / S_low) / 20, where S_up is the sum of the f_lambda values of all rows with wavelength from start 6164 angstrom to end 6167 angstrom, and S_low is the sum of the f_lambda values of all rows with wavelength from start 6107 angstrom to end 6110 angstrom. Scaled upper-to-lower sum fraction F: 0.041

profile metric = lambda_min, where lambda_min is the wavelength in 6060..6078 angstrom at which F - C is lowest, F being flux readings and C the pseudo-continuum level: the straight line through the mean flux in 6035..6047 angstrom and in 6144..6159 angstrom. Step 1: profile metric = 6072.87 angstrom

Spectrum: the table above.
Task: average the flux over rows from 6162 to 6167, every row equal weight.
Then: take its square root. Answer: 1.13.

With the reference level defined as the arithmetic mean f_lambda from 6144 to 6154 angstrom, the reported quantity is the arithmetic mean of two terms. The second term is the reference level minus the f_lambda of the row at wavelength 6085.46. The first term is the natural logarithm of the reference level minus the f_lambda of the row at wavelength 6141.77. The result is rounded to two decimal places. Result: -1.04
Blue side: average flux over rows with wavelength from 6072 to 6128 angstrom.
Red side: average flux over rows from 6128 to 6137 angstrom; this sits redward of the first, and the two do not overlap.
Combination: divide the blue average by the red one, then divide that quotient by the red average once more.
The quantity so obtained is 0.83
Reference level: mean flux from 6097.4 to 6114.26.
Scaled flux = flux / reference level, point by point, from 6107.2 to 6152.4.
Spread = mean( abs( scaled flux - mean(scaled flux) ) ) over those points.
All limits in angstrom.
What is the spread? 0.122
